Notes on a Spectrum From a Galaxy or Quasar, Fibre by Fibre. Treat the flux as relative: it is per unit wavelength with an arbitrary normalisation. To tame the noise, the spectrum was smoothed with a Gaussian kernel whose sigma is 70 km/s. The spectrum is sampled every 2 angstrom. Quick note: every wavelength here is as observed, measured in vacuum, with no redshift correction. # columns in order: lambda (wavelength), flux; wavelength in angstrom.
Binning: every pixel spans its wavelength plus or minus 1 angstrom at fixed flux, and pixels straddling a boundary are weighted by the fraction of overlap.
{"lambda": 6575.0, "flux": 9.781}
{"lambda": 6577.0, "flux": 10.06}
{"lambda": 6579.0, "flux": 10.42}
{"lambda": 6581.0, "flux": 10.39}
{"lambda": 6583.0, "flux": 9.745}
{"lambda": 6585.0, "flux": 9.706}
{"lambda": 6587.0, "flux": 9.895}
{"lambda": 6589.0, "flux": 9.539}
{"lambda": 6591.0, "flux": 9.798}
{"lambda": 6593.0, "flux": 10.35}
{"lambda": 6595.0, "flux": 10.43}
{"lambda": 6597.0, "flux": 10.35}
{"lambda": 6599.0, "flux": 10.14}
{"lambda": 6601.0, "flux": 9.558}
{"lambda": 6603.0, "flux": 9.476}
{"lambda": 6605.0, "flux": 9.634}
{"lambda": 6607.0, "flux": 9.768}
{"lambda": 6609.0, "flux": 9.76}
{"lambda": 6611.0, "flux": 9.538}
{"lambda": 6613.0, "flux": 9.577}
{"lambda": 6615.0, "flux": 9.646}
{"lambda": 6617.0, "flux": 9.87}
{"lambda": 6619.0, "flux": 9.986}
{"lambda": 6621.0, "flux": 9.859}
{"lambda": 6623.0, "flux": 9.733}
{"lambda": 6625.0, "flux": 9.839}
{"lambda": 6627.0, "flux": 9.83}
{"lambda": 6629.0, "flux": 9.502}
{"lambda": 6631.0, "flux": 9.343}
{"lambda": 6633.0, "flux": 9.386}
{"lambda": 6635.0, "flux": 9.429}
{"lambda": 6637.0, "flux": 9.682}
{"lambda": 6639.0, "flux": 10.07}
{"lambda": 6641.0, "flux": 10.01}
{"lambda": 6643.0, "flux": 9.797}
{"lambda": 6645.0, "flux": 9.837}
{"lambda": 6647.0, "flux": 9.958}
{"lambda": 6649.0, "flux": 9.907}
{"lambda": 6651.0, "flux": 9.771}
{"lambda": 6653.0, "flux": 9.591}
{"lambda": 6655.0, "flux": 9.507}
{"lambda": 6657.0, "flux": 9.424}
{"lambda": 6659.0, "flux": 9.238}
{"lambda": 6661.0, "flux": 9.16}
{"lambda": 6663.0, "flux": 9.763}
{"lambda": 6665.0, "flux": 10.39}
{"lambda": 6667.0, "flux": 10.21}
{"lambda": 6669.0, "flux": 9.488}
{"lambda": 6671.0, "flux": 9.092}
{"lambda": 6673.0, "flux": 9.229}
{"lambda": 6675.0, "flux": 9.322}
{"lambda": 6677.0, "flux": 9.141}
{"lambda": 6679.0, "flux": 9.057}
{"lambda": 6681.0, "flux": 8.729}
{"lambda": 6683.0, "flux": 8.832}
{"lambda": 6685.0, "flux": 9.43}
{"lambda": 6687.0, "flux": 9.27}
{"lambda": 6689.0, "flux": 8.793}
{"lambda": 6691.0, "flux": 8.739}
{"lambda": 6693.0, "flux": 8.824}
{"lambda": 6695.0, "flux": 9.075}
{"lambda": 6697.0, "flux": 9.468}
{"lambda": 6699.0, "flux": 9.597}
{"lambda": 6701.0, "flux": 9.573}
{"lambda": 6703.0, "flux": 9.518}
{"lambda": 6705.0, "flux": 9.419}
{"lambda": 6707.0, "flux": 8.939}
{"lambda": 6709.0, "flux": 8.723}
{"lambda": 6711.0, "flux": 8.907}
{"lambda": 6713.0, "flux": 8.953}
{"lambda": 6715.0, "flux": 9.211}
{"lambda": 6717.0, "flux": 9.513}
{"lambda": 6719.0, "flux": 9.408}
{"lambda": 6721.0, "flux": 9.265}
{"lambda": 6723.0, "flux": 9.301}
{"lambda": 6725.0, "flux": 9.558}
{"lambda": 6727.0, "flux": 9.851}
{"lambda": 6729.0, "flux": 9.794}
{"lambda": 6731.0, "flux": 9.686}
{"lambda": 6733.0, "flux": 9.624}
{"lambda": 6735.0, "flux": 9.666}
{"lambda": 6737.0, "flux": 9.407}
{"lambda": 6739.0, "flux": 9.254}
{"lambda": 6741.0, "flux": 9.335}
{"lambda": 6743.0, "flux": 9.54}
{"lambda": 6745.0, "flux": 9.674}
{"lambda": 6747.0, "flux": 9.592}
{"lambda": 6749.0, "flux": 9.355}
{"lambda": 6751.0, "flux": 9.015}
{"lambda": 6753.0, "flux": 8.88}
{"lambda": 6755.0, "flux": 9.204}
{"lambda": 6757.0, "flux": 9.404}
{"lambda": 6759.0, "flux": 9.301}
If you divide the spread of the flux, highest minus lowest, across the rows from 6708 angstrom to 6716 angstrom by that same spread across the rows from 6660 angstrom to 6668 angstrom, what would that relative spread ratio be 0.40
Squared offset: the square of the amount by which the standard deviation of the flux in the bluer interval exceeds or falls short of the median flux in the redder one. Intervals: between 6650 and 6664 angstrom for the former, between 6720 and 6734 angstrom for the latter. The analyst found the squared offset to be 88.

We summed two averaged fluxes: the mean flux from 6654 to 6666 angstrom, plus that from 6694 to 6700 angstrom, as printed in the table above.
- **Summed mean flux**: 18.96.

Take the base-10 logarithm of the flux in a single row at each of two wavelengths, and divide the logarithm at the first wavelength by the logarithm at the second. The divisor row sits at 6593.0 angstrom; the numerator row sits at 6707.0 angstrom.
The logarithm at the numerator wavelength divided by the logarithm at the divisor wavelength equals 0.94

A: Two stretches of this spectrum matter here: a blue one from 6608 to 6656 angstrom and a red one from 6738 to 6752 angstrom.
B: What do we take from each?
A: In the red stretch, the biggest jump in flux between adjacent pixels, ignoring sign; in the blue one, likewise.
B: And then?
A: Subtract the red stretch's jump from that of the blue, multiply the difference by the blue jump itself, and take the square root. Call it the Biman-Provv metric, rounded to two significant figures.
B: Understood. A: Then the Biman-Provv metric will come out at 0.14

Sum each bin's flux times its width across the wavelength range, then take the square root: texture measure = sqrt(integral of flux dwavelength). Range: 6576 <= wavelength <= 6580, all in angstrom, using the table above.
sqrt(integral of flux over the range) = 6.40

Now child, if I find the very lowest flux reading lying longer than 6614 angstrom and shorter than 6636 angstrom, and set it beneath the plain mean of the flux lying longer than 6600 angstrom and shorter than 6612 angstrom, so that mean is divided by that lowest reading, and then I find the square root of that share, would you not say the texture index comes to 1.01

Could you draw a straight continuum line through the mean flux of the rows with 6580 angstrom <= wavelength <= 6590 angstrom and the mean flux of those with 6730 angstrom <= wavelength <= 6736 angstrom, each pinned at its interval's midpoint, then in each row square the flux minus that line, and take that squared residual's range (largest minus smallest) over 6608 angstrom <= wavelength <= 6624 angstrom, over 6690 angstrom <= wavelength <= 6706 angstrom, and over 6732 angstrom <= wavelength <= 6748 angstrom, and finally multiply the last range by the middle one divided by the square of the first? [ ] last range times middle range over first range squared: 25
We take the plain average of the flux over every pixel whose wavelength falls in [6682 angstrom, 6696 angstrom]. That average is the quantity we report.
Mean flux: 8.99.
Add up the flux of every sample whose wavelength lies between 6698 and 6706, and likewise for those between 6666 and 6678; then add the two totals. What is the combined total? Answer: 95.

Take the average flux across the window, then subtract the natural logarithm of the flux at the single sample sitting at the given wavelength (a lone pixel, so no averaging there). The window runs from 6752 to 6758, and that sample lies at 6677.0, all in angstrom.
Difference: 6.95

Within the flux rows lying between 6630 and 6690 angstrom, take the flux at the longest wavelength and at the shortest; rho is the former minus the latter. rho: -0.55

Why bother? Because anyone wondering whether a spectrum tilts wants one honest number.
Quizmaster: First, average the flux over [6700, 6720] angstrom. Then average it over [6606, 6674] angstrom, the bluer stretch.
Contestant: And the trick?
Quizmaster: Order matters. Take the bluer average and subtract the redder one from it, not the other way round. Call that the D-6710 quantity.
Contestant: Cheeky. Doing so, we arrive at 0.47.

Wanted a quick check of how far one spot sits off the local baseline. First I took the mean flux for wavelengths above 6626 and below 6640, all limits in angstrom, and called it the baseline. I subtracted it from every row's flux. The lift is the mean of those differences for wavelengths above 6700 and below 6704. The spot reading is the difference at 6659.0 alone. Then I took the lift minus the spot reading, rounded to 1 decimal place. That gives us 0.3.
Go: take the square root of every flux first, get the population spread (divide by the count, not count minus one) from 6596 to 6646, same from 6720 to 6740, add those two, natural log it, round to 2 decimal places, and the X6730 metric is -2.62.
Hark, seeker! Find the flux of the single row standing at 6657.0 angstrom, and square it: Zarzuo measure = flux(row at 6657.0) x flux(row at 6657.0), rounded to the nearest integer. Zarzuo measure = 89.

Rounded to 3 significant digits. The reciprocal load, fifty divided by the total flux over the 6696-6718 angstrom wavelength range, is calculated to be 0.491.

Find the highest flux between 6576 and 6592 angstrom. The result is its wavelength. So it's 6579.0 angstrom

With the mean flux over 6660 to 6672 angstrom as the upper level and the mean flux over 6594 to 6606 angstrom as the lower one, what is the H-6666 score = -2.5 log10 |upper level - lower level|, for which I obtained 1.5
